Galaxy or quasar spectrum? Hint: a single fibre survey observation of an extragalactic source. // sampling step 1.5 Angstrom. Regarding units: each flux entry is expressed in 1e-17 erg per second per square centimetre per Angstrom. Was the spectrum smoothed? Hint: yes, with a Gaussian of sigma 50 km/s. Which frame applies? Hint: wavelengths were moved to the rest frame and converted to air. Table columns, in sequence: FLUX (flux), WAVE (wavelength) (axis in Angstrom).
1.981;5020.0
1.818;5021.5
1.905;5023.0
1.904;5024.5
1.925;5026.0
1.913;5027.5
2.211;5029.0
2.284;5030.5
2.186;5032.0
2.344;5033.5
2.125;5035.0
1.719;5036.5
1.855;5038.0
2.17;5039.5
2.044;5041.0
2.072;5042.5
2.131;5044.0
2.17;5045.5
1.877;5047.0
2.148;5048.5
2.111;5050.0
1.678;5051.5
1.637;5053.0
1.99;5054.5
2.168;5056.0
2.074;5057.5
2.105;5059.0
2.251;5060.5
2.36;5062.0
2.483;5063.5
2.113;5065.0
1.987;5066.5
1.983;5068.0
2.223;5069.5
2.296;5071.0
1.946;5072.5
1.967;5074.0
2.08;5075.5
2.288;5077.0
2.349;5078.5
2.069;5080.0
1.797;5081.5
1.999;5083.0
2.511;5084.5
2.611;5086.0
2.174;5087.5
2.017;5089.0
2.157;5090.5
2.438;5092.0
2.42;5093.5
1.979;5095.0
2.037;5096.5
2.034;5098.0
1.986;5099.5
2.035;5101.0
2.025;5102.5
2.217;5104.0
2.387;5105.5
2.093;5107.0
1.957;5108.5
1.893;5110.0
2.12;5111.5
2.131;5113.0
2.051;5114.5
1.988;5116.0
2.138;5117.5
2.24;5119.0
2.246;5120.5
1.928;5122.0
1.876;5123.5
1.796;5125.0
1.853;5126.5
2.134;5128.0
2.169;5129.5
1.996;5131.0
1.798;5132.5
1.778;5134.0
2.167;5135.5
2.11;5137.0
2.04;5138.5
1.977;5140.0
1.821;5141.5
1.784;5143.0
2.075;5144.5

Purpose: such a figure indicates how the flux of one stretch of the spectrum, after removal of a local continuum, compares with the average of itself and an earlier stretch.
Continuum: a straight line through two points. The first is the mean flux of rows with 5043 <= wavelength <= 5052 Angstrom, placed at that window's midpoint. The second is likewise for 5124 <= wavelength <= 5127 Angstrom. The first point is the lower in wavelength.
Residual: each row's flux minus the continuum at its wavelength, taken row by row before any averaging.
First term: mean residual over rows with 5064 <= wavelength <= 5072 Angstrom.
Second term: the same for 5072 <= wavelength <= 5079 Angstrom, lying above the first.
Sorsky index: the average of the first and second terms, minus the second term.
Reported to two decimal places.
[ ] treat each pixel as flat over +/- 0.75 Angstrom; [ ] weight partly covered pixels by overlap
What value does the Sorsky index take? -0.01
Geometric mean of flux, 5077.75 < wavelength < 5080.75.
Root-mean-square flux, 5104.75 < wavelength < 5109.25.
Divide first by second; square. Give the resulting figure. 1.05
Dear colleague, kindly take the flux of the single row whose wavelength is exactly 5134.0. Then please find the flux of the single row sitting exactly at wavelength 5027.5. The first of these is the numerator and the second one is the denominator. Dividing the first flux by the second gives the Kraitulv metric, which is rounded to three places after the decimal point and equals 0.929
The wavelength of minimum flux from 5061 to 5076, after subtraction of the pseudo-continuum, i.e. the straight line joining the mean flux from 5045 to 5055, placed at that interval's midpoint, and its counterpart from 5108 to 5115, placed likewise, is 5072.5 Angstrom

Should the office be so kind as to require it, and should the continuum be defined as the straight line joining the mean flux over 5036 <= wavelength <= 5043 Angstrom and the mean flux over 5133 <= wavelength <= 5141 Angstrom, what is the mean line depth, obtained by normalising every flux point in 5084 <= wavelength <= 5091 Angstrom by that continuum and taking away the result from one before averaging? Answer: -0.15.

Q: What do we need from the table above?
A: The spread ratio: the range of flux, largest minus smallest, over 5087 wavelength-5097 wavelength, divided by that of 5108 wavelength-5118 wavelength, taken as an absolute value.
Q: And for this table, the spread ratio 1.87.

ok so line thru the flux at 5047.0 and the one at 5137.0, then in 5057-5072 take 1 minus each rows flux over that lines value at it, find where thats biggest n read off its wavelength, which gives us 5068.0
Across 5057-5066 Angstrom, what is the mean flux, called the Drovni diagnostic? 2.23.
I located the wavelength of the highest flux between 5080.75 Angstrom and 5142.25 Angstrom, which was 5086.0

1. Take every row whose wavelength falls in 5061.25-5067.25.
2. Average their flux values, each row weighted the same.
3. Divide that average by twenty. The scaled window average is 0.112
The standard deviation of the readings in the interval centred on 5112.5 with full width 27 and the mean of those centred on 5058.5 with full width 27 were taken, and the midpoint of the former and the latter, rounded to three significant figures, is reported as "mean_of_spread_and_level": 1.12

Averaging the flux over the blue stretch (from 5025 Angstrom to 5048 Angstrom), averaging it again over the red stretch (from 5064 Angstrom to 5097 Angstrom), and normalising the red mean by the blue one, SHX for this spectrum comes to 1.04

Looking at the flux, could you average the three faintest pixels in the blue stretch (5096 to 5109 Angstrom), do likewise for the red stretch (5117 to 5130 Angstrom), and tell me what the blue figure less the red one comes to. 0.15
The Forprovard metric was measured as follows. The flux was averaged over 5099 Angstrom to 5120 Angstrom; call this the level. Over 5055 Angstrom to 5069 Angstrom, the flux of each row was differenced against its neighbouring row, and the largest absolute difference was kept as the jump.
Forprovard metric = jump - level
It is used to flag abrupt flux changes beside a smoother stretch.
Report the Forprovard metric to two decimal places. -1.72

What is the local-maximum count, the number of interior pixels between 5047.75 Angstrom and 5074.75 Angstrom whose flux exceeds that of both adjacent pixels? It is 3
